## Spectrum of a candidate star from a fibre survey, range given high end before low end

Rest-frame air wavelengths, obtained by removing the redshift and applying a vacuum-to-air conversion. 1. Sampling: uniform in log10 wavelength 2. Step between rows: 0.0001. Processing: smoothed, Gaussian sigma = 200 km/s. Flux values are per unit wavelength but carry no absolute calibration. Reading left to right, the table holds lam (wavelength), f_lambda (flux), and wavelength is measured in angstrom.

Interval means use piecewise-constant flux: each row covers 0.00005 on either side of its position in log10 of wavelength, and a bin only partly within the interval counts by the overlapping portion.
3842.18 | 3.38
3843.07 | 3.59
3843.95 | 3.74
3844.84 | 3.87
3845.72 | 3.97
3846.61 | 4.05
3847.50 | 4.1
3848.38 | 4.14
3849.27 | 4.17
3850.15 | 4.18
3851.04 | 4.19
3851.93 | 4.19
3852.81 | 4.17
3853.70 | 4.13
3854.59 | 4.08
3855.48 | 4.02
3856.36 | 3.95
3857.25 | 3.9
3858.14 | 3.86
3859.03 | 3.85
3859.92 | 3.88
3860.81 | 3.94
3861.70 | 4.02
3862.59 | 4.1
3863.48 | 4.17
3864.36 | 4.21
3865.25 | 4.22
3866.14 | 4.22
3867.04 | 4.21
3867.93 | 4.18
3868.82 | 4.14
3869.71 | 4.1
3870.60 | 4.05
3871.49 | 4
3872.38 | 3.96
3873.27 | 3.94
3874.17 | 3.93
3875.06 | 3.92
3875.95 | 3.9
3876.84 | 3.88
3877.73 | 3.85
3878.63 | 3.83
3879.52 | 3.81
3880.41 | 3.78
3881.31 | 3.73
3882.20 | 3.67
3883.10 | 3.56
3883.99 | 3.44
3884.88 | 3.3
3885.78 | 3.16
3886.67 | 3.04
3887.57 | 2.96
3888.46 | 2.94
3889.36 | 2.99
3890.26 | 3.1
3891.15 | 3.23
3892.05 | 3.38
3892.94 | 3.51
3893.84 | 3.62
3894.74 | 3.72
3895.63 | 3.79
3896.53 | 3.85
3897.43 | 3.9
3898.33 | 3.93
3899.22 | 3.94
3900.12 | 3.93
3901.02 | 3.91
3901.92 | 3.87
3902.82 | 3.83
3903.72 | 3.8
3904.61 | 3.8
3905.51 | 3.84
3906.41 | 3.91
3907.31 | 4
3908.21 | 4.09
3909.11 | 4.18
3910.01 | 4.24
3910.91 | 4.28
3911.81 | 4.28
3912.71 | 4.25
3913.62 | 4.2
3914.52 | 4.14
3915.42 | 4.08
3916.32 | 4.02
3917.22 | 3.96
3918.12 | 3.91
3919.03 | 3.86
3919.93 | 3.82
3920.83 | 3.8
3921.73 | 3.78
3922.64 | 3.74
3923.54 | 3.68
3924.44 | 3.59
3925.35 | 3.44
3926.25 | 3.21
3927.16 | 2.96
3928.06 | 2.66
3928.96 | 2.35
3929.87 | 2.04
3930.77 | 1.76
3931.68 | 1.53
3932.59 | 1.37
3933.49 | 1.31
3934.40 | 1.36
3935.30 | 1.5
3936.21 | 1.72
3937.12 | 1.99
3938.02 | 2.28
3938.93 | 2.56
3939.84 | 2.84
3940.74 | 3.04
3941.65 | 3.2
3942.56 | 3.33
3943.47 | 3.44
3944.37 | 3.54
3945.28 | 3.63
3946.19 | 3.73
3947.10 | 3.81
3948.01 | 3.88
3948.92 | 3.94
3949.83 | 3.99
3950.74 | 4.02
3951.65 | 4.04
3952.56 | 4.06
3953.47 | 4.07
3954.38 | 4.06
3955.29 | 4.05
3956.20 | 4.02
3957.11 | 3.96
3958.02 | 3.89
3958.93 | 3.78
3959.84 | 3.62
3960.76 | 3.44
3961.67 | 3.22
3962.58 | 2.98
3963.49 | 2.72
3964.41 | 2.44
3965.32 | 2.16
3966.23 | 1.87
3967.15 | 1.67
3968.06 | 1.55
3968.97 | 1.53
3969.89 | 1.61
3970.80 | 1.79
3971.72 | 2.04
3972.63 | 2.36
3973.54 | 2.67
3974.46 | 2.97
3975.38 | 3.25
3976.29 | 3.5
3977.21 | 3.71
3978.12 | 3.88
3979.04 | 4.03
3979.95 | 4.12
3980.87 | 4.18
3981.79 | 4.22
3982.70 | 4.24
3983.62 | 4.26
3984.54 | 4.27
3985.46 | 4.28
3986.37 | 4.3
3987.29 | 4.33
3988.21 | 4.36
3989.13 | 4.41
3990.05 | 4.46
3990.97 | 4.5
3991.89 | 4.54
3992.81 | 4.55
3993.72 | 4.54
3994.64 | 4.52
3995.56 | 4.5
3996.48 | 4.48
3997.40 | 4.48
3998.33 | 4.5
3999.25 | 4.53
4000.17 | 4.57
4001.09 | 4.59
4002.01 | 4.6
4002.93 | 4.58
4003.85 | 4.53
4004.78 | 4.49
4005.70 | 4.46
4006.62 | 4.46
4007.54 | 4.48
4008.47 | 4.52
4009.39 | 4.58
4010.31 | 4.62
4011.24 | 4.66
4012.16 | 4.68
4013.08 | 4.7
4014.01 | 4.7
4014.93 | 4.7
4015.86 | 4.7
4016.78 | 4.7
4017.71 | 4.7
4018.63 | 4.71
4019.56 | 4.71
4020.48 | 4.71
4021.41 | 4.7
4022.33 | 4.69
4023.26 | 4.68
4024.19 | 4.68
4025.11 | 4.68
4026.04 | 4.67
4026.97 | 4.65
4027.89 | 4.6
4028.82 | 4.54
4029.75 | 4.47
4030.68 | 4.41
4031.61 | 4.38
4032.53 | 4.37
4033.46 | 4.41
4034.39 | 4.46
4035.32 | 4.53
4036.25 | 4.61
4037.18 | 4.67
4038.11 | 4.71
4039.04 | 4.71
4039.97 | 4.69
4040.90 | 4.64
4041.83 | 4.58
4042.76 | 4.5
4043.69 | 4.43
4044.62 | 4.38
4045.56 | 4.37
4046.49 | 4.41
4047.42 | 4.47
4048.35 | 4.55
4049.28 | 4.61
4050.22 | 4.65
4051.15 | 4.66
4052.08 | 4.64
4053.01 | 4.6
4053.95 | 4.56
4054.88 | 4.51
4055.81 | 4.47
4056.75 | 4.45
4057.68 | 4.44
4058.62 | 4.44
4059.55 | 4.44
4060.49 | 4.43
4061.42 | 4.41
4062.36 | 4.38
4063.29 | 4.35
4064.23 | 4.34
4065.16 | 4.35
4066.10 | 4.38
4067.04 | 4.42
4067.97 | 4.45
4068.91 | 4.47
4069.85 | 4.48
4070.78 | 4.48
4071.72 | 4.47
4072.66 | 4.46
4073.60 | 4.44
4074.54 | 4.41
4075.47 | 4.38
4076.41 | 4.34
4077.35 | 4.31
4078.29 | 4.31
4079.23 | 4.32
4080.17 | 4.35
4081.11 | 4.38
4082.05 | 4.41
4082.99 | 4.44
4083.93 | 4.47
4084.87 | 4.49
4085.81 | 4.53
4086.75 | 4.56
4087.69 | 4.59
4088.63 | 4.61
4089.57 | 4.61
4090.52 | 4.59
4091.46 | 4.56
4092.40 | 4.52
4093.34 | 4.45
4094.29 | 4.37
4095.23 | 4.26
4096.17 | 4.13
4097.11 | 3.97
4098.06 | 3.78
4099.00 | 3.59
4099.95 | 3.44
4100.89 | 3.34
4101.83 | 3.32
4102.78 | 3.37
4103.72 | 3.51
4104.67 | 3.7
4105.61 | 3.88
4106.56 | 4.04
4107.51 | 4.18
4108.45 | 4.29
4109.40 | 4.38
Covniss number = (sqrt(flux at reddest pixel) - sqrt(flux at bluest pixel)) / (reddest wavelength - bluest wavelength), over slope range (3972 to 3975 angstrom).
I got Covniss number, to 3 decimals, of 0.102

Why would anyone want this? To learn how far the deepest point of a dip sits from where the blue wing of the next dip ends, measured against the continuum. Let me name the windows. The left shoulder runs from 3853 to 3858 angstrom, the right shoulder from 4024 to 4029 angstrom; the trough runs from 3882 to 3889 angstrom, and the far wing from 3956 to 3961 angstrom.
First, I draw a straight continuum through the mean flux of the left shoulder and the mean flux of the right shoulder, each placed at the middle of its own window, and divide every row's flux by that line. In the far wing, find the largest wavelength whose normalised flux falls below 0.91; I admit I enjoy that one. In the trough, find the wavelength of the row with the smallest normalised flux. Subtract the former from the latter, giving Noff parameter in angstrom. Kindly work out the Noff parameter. -72.3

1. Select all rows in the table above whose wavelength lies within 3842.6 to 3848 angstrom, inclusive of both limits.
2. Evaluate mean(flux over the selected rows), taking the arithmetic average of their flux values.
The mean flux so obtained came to 3.9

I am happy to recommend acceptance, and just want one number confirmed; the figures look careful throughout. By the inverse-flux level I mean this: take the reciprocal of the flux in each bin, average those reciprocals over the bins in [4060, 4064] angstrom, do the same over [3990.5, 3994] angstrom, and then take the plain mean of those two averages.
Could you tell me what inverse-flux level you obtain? 0.224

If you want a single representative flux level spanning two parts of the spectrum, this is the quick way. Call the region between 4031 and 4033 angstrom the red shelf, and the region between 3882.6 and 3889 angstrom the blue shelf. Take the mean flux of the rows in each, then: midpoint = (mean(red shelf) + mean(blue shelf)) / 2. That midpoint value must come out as 3.8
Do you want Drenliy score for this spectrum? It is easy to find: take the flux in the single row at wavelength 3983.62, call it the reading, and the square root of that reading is 2.06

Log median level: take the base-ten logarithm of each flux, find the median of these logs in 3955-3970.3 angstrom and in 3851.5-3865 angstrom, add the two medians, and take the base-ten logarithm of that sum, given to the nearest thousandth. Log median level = 0.033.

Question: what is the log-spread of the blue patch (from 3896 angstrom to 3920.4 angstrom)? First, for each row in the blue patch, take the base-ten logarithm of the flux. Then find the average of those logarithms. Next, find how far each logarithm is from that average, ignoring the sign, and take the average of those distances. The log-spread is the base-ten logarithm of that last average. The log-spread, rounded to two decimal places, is -1.83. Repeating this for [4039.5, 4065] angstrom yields -2.06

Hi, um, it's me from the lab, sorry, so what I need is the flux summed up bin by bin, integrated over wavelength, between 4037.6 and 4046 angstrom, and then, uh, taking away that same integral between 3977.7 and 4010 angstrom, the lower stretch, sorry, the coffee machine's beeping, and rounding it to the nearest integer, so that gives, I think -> -104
